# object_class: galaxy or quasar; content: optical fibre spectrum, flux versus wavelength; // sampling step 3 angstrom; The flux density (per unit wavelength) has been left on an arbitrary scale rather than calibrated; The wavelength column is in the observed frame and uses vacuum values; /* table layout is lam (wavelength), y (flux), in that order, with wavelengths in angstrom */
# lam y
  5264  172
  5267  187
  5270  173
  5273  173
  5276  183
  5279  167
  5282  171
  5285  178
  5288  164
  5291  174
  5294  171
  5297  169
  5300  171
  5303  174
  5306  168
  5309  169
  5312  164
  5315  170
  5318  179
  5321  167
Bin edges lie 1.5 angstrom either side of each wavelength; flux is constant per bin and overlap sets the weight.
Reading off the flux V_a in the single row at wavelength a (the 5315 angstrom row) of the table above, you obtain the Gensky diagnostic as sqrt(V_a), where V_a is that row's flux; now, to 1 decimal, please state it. 13.0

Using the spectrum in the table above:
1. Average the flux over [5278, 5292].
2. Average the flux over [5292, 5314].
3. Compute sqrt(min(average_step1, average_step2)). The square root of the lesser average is 13.0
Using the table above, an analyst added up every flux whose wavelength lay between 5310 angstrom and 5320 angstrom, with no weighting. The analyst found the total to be 513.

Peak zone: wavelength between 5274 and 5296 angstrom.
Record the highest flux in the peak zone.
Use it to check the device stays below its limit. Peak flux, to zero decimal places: 183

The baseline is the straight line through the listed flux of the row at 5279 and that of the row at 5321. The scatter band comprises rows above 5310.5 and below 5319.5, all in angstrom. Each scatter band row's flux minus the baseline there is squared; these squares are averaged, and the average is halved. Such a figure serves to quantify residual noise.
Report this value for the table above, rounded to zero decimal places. 27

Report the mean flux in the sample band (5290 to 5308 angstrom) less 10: 161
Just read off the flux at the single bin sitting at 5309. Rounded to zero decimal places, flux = 169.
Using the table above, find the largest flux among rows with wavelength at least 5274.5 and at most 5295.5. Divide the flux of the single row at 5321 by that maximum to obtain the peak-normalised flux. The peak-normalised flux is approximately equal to 0.91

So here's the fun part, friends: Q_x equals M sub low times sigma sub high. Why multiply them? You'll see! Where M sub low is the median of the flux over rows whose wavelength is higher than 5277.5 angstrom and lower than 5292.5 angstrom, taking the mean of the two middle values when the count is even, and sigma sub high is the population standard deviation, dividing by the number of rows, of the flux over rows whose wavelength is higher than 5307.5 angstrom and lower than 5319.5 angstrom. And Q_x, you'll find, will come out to 925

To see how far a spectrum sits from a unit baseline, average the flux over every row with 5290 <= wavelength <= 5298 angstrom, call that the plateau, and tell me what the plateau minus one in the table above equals 170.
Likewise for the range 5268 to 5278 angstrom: 175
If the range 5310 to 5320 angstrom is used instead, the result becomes 170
